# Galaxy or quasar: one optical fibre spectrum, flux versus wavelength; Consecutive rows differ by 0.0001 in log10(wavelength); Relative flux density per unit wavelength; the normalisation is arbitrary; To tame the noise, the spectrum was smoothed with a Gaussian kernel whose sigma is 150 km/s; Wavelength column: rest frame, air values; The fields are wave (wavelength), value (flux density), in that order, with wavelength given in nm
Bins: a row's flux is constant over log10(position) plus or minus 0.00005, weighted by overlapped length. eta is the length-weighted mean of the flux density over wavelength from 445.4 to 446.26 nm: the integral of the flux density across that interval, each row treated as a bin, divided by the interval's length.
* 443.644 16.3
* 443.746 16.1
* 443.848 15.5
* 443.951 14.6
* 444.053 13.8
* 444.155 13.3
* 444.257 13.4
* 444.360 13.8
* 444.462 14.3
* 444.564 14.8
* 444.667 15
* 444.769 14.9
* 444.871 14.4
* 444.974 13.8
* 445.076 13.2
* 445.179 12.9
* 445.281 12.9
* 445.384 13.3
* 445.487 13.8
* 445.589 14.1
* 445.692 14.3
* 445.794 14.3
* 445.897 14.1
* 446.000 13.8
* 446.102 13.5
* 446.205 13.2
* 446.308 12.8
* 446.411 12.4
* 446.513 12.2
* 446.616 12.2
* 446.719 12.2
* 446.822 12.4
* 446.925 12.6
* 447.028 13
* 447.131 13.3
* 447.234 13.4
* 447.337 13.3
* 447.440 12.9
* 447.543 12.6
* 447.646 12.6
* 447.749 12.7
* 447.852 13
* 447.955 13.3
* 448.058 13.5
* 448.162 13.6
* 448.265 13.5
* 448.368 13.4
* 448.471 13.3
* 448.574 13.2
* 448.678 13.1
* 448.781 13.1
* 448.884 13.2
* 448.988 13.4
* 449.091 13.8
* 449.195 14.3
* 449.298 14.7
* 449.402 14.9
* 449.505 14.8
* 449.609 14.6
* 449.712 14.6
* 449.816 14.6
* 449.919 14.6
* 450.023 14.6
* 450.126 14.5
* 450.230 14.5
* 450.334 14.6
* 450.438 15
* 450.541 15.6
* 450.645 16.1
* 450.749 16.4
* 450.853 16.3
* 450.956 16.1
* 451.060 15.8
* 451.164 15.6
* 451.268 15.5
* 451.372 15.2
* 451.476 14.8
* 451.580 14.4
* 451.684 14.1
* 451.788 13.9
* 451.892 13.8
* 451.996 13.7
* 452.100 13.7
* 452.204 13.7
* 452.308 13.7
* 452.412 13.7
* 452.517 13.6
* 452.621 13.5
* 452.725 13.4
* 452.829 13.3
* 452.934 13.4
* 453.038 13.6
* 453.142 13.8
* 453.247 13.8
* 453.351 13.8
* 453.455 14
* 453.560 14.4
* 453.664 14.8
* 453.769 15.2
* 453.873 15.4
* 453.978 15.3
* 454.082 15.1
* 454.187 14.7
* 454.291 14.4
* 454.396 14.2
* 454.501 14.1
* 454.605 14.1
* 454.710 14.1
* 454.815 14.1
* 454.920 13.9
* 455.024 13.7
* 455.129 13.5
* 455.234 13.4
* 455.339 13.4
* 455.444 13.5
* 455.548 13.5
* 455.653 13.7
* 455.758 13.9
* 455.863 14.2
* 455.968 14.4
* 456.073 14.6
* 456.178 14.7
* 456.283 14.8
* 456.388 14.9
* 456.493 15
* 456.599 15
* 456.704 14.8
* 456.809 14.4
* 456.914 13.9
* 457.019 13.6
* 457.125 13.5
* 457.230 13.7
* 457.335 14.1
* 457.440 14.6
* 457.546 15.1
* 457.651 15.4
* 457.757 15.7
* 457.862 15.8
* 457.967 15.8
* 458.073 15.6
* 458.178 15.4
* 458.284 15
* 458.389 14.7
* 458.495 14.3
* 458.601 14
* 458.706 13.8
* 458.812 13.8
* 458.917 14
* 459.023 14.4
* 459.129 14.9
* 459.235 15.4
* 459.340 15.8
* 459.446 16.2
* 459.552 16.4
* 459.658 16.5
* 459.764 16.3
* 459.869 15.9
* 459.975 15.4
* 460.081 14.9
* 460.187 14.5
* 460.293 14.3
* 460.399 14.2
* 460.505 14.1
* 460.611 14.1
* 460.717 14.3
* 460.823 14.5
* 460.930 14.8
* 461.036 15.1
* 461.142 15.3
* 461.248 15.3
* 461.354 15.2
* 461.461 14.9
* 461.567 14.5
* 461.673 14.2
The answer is 13.9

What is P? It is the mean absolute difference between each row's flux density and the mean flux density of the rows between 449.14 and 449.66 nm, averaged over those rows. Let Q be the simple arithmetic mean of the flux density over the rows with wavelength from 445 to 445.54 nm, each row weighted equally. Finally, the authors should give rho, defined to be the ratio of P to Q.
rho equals 0.013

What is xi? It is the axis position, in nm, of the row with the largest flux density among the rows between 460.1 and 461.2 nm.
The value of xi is 461.142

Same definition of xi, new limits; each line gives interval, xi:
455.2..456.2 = 456.178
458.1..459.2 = 458.178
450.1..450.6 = 450.541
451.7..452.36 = 451.788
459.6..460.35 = 459.658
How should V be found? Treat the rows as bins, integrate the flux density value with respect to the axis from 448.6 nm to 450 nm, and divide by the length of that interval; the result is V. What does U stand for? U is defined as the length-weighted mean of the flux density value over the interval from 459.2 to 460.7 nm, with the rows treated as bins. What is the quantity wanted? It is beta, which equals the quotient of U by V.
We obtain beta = 1.08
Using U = 15.3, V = 14.1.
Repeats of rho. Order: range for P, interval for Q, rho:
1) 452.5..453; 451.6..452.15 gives 0.006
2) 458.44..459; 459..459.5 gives 0.009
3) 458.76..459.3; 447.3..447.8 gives 0.041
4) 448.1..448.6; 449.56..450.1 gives 0.008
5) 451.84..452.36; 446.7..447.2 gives 0.003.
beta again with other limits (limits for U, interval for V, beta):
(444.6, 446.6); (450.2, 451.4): 0.87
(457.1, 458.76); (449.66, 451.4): 0.97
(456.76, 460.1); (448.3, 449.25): 1.11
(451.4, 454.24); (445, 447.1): 1.07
